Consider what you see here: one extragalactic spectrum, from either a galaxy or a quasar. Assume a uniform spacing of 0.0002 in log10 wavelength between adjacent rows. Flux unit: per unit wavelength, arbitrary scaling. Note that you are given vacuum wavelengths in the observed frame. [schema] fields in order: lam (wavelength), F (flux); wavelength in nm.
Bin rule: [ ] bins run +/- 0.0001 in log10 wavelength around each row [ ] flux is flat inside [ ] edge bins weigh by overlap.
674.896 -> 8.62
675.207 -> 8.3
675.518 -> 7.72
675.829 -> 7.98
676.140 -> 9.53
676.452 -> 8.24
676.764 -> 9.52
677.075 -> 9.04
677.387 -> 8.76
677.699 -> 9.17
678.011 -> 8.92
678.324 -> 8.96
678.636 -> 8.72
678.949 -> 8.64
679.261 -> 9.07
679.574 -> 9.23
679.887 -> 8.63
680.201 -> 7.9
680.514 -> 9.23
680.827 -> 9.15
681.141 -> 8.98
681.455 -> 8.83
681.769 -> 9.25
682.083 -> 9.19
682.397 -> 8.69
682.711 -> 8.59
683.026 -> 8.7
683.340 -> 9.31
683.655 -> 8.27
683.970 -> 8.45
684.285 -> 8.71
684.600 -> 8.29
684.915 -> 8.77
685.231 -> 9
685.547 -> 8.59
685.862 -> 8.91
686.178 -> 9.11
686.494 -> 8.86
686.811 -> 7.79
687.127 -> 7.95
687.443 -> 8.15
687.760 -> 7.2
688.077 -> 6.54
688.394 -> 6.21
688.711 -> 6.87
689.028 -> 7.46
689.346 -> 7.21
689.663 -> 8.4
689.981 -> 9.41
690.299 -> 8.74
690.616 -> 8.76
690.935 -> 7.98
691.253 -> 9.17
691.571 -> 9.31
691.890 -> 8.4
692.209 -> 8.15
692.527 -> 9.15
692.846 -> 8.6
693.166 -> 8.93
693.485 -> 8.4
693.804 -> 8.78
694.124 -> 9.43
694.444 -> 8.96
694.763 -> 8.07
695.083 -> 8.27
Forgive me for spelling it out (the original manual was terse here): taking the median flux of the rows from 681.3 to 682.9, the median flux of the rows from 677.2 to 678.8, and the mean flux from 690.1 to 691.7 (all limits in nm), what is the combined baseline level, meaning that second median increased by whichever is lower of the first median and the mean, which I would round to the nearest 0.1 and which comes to 17.7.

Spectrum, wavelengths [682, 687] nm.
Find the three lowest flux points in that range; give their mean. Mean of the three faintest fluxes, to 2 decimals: 8.12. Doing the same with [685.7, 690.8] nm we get 6.54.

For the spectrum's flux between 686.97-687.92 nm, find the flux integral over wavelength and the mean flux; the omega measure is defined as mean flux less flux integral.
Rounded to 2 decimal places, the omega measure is 0.39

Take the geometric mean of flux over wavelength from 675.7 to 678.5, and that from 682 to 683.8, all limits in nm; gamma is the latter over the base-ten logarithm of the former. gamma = 9.3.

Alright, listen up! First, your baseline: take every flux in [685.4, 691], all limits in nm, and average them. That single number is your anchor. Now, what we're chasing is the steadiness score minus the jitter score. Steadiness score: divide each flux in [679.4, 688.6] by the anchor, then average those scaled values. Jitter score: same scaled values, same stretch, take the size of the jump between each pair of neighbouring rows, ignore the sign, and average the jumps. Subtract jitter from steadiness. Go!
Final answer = 1.01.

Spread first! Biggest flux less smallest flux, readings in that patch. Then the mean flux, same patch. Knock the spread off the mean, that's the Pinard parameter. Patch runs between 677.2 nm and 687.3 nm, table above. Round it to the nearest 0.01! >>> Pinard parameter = 7.25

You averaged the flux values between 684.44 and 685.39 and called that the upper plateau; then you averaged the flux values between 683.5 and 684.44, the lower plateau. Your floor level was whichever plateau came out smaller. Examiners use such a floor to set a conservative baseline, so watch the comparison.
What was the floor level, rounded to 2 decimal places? 8.48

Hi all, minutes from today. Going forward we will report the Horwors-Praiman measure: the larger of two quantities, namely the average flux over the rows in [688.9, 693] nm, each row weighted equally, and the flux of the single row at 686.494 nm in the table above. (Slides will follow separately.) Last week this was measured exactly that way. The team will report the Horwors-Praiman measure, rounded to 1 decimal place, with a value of 8.9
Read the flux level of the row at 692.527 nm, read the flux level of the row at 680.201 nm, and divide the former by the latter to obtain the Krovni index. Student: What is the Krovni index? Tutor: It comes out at 1.16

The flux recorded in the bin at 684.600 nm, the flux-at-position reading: 8.29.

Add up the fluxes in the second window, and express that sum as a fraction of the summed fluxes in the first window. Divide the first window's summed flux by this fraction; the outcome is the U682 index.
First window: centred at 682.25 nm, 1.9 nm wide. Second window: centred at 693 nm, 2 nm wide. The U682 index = 55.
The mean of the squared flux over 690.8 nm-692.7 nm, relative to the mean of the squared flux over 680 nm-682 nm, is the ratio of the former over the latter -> 0.96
